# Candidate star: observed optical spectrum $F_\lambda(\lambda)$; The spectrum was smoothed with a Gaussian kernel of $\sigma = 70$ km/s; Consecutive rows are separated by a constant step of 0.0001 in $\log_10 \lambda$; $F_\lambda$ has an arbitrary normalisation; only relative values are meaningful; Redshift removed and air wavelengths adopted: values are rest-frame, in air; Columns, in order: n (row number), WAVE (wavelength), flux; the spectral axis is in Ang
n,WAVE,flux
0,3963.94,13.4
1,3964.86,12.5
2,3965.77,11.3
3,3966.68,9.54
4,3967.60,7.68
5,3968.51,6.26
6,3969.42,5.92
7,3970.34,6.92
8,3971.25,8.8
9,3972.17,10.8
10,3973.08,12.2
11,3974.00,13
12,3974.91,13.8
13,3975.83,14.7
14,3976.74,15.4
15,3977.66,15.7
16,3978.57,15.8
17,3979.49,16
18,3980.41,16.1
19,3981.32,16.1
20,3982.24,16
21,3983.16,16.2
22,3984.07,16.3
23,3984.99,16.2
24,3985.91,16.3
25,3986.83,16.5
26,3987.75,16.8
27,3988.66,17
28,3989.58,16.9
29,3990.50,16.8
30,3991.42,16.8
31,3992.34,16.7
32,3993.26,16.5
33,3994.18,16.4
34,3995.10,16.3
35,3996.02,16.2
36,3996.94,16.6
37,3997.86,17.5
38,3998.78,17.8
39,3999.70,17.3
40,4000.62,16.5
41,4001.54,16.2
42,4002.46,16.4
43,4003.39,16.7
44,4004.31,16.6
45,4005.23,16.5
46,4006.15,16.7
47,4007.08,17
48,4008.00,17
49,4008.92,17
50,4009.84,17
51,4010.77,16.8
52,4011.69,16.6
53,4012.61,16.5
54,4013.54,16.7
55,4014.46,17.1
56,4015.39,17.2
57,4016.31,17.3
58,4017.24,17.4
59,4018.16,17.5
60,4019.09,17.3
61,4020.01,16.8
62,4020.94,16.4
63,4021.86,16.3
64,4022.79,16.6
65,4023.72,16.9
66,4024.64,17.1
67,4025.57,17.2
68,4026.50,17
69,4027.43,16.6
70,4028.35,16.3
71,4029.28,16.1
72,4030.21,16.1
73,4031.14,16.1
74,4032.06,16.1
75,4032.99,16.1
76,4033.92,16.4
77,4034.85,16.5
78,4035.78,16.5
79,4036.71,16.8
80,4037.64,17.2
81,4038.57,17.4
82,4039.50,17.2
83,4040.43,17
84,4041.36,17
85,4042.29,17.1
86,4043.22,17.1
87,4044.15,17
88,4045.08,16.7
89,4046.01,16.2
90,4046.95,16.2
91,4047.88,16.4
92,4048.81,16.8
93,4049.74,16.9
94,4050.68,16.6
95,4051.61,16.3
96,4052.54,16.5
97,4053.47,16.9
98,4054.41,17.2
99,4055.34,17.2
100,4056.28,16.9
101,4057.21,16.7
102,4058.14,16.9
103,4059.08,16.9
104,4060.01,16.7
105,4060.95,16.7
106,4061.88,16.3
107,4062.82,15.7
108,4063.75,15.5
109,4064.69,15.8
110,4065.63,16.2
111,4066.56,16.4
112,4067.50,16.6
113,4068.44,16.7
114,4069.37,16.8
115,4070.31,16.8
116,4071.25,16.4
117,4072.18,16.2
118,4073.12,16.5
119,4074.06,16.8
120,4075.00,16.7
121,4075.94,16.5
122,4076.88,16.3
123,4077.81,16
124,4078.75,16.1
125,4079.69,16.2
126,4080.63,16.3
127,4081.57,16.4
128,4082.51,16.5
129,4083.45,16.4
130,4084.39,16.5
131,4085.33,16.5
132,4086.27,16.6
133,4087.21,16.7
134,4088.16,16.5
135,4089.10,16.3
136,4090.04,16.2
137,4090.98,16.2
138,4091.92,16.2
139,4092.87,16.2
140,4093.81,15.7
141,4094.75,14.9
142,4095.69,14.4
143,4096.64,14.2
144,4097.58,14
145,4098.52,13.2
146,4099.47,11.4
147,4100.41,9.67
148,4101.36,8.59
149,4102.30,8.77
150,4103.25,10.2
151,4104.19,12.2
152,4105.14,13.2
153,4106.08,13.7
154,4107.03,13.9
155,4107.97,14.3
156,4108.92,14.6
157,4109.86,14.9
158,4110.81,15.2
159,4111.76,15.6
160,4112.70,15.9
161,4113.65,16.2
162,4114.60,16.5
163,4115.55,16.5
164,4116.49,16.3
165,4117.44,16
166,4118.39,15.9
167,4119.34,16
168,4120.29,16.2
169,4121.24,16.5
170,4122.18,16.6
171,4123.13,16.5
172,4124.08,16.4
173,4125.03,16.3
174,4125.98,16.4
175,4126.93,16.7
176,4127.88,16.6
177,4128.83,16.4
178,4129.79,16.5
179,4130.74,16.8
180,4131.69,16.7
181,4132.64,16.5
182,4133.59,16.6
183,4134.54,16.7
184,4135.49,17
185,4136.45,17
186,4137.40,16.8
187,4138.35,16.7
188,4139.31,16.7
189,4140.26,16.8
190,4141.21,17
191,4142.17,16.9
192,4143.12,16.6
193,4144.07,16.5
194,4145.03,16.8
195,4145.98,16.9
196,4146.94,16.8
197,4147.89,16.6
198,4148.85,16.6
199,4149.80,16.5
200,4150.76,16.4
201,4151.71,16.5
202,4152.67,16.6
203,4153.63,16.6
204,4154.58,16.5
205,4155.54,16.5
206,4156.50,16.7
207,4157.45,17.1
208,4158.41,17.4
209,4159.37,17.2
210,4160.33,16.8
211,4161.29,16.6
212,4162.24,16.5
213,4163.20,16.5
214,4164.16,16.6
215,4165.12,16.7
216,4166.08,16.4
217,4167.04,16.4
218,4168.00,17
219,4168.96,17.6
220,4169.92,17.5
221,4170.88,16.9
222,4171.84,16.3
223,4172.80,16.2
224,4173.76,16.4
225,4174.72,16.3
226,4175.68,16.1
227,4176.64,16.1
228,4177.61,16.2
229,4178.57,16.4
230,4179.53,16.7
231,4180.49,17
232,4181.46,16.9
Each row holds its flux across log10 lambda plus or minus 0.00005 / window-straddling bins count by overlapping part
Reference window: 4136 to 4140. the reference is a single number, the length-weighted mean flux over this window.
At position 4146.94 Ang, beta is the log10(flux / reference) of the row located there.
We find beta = 0.000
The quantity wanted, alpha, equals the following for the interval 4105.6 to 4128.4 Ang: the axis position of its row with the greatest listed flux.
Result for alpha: 4126.93 Ang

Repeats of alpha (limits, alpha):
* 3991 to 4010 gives 3998.78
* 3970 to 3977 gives 3976.74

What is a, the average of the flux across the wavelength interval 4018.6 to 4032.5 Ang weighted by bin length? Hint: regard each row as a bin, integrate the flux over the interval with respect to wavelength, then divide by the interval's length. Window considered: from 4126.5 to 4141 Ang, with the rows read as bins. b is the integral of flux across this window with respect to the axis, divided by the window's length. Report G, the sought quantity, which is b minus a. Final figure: 0.1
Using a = 16.6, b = 16.7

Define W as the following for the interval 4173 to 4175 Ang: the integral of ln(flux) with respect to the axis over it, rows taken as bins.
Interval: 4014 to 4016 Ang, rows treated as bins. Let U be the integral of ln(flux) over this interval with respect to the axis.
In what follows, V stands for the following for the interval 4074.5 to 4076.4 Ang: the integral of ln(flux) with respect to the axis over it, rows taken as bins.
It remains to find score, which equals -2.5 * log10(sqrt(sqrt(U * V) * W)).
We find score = -1.86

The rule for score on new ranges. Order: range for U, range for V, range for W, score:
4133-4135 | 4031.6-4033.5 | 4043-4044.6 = -1.74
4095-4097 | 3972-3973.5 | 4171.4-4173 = -1.62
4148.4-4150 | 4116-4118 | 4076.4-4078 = -1.69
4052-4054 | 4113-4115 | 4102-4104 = -1.76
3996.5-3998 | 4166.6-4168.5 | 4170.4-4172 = -1.66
